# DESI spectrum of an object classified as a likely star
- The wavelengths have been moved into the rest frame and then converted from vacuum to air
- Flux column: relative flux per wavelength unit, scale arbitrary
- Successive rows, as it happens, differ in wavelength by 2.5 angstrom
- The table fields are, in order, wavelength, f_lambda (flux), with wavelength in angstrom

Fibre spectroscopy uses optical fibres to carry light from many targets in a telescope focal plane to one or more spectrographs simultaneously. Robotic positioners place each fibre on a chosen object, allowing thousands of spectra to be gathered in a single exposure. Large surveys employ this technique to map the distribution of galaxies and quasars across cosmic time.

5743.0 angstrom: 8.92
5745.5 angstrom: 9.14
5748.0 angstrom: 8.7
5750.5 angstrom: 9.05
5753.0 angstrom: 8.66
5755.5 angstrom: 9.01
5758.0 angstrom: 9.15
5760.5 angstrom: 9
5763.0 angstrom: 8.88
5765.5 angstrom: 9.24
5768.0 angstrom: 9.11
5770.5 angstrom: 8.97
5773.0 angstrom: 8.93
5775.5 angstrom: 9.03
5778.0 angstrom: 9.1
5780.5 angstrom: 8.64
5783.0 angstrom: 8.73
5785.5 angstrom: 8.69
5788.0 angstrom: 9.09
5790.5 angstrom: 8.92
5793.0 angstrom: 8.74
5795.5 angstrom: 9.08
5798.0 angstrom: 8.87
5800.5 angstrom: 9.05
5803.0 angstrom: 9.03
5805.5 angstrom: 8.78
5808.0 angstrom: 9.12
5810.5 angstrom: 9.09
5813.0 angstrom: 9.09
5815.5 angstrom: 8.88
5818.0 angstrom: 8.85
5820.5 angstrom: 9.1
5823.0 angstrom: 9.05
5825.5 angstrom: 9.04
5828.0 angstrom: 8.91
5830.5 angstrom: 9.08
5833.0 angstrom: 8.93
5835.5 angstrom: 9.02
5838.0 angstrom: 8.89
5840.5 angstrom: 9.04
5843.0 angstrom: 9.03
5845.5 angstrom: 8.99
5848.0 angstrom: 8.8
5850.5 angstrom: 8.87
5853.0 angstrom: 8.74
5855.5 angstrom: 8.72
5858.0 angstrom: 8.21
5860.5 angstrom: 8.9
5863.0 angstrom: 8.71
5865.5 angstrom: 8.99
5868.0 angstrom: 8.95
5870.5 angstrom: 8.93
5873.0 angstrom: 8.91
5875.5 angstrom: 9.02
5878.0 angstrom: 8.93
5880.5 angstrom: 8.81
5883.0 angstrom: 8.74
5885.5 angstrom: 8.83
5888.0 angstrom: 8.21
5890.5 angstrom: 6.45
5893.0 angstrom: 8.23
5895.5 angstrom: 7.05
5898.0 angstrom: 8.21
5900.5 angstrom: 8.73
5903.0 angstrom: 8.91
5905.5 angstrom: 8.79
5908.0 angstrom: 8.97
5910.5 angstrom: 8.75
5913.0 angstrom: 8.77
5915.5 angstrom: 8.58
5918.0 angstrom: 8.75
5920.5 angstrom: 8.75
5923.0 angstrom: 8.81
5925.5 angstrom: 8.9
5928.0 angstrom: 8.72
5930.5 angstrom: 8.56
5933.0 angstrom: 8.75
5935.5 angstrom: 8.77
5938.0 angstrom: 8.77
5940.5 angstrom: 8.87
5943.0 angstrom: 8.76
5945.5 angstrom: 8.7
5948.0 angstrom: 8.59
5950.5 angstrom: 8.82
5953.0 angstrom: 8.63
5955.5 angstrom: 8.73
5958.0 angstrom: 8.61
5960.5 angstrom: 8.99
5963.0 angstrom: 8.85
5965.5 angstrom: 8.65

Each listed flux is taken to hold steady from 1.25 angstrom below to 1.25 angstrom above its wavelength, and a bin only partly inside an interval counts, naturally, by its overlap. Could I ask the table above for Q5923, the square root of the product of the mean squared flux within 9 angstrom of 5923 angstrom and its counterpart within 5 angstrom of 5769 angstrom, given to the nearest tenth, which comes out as 79.1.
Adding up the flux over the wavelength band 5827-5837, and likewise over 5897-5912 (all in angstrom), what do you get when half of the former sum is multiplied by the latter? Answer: 941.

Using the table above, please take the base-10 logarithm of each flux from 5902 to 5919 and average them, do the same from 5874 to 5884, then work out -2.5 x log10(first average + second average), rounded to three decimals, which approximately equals -0.692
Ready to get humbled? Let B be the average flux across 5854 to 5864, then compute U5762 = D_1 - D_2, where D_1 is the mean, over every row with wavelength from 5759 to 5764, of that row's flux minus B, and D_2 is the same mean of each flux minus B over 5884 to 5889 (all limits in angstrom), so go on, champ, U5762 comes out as 0.4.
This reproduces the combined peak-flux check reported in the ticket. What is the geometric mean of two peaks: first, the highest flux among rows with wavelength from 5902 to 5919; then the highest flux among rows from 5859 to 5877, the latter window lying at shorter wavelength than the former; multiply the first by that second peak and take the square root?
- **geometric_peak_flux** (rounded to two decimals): 8.99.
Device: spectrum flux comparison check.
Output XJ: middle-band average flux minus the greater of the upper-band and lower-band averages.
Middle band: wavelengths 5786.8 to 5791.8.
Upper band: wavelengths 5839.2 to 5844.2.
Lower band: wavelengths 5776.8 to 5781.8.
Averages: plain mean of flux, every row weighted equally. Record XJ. -0.03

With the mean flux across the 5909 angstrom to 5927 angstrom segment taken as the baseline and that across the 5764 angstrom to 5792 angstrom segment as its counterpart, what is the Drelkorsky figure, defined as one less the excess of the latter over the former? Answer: 0.81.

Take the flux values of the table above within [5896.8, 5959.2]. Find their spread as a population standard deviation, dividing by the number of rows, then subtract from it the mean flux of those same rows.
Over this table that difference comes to -8.58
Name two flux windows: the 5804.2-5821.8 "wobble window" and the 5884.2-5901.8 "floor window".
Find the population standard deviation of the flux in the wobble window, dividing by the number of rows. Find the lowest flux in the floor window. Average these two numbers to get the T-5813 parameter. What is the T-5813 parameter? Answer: 3.3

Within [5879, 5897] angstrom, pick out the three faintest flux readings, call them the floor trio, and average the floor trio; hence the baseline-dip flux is 7.24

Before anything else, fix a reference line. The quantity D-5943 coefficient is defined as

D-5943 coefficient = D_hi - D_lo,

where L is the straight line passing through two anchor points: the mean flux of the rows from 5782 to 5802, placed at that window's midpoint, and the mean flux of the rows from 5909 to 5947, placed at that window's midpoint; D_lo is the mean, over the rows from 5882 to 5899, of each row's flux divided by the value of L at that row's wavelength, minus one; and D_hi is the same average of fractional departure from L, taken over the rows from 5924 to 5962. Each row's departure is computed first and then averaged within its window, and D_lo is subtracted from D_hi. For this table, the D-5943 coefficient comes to 0.10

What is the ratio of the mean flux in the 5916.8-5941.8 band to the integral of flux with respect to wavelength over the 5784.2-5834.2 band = 0.020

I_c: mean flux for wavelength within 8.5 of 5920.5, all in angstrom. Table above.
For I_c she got 8.75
